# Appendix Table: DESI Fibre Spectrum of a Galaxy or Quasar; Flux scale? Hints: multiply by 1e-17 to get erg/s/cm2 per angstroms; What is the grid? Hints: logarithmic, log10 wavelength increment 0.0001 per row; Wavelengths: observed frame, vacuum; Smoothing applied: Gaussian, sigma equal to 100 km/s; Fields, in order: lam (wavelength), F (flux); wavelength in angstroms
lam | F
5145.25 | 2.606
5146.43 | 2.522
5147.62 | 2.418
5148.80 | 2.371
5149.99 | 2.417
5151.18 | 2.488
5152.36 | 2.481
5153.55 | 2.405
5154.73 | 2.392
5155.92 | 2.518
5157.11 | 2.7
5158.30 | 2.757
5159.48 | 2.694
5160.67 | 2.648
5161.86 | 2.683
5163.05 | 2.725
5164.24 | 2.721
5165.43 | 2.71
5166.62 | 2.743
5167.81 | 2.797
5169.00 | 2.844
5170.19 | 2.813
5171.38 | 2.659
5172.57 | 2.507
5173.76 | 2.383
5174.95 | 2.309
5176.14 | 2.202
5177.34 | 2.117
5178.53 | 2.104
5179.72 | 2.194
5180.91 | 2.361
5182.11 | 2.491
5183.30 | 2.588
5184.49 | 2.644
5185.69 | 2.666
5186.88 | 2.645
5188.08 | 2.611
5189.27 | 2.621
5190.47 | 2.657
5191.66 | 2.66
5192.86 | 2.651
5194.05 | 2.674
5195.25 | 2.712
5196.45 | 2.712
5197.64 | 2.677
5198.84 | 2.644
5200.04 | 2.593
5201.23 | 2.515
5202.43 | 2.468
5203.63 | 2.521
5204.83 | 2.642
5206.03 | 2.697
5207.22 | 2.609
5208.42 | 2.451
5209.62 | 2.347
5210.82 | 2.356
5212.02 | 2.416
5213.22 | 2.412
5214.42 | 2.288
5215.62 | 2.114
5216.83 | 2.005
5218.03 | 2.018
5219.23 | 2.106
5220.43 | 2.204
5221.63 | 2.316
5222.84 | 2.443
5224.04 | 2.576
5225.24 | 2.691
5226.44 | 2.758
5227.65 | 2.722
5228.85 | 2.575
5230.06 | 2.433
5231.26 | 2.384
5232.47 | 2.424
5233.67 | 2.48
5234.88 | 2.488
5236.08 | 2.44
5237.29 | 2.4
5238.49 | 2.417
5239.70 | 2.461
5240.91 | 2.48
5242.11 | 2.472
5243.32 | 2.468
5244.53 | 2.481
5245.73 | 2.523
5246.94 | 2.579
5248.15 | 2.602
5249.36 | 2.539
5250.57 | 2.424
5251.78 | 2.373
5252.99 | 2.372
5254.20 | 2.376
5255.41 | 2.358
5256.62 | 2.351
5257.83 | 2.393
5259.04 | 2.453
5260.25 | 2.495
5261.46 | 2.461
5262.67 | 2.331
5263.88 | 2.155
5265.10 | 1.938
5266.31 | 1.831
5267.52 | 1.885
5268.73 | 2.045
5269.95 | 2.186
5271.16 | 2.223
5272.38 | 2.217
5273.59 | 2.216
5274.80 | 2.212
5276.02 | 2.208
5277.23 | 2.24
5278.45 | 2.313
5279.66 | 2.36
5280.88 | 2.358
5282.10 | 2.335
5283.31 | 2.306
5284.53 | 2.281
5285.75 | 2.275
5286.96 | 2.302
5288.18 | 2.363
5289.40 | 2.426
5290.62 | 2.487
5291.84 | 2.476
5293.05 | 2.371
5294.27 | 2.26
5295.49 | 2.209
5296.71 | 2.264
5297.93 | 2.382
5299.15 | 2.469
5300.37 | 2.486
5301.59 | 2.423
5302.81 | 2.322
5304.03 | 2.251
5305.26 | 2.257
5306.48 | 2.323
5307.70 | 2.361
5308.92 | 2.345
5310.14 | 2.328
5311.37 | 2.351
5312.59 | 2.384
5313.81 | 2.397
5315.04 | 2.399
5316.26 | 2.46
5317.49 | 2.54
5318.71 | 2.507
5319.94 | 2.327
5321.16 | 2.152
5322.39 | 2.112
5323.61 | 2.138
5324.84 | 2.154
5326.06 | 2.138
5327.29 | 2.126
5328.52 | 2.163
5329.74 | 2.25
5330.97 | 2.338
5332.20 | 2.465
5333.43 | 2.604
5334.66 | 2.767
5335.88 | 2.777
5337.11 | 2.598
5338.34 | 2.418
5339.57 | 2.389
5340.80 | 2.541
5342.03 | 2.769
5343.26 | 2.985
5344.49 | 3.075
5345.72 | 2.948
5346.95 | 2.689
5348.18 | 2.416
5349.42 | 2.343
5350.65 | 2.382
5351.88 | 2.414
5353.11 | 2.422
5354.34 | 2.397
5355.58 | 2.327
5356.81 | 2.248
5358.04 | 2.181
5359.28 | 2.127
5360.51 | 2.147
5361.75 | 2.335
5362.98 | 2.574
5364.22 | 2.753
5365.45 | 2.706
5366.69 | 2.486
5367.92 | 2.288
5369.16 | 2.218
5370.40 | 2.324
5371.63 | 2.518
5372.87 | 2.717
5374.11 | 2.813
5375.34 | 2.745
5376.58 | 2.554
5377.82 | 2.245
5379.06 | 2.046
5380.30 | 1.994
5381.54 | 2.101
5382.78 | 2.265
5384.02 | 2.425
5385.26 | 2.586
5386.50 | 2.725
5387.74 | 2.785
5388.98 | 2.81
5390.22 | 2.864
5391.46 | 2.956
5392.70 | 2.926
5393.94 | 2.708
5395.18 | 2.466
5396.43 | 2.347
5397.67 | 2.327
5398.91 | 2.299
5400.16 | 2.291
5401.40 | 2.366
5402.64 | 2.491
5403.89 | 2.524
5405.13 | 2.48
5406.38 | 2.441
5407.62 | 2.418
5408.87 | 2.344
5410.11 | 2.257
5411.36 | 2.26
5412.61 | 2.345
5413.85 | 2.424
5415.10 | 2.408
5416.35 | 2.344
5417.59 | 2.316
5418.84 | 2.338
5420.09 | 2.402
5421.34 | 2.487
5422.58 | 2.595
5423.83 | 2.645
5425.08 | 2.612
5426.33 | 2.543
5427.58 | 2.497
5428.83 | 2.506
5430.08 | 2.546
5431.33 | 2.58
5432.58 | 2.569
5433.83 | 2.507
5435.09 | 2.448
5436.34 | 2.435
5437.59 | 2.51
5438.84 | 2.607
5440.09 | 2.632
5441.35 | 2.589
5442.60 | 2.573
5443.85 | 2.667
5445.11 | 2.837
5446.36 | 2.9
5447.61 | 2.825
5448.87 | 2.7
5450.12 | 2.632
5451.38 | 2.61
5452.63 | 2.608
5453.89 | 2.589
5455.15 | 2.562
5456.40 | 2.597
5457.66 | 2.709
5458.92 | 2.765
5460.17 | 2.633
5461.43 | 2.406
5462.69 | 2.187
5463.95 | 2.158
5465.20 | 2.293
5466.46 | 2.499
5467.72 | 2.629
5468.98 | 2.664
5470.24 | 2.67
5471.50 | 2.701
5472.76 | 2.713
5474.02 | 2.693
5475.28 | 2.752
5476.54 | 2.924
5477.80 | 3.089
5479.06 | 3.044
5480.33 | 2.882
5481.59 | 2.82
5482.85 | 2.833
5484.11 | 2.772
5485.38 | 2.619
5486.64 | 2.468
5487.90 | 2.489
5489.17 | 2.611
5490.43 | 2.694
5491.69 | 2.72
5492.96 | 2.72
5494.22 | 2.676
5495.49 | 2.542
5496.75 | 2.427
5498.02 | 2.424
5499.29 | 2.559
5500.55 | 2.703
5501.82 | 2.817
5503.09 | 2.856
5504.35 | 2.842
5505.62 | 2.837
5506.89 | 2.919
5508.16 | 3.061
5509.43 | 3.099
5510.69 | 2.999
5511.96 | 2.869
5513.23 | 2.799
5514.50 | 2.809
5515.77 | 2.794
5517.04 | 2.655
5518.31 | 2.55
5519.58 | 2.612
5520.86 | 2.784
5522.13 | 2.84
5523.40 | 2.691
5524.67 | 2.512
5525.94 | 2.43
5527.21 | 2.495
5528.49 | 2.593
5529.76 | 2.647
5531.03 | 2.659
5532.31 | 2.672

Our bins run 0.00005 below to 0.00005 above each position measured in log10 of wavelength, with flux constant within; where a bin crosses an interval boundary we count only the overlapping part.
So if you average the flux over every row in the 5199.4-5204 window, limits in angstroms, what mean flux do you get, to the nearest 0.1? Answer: 2.5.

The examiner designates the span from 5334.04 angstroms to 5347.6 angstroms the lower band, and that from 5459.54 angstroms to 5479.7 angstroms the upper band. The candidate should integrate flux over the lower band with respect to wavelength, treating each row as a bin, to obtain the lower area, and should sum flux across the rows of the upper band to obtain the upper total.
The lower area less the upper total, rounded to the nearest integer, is -5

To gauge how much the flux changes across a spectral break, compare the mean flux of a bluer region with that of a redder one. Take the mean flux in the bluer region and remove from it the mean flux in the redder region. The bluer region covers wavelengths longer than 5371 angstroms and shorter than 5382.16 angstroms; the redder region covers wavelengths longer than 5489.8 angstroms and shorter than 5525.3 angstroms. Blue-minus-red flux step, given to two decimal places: -0.33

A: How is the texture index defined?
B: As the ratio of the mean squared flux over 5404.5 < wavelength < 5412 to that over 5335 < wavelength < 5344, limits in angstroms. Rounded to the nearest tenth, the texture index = 0.8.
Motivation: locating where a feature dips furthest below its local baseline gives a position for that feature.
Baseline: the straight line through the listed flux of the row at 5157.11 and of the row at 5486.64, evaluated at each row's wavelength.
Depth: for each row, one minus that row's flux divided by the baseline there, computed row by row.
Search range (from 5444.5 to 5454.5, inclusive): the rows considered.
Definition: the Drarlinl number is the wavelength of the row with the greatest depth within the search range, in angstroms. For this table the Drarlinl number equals 5453.89 angstroms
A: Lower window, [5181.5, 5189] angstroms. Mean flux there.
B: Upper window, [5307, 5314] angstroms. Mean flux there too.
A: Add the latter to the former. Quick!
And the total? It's 4.97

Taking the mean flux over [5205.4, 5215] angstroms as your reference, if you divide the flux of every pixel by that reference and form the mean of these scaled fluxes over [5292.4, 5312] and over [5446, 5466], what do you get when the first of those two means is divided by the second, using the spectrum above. 0.91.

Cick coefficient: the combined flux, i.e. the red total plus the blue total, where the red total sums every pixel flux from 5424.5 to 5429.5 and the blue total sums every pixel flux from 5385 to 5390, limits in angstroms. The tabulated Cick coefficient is 21.1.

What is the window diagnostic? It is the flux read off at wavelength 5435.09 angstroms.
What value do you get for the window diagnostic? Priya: 2.448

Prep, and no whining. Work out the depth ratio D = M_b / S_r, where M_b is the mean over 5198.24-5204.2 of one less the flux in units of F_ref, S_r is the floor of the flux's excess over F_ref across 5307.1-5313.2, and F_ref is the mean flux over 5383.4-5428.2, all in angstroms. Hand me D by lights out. 0.11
